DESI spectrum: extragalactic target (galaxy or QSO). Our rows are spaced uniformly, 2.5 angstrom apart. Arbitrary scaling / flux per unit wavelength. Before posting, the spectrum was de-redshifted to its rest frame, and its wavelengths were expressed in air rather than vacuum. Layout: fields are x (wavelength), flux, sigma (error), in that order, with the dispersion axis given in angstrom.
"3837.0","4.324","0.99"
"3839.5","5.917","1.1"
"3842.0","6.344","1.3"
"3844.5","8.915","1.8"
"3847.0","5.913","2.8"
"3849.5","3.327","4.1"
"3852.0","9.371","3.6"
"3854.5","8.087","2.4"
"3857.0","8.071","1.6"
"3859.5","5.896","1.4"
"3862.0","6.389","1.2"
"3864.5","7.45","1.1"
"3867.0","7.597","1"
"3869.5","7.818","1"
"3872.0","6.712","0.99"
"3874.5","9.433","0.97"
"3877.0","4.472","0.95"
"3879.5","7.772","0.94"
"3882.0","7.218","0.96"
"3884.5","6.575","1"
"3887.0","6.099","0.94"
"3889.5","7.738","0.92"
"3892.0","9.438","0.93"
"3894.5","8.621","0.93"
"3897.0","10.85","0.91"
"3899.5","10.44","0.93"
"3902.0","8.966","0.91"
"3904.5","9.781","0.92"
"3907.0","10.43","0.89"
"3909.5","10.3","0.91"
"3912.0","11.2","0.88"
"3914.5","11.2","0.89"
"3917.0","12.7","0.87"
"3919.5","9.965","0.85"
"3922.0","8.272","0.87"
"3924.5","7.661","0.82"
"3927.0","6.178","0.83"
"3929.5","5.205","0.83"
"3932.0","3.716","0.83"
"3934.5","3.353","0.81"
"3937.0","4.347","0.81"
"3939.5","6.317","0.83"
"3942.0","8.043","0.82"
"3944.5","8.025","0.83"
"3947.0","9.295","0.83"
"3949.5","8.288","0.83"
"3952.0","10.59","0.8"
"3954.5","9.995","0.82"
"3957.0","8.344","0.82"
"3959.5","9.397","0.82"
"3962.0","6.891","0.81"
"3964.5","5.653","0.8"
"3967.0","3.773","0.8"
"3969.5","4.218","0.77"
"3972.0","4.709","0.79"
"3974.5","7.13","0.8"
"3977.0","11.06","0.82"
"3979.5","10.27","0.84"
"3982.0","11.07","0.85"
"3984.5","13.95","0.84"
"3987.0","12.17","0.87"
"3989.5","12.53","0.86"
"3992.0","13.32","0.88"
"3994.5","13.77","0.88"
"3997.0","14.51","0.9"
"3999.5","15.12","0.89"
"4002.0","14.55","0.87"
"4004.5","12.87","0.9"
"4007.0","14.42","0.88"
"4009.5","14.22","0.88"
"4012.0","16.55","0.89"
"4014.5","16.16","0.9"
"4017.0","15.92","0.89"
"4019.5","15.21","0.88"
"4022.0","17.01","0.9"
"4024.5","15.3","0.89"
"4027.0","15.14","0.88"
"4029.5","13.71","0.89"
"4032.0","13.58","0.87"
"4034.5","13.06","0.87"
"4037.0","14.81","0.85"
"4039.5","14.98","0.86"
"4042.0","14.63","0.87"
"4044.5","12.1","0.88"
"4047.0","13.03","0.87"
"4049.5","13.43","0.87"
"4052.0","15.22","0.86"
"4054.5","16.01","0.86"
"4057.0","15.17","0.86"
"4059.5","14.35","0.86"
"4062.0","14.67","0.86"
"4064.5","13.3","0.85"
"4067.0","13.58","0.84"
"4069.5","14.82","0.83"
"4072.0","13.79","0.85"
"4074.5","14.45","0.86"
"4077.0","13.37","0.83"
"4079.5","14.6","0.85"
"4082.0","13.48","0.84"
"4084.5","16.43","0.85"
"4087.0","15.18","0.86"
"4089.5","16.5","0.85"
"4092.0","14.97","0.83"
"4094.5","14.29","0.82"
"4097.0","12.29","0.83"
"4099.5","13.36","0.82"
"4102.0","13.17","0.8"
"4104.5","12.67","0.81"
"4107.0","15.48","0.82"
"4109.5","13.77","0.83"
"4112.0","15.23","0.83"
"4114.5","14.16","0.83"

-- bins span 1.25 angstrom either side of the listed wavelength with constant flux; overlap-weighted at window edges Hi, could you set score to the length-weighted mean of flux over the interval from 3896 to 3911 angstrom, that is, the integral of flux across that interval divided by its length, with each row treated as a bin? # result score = 10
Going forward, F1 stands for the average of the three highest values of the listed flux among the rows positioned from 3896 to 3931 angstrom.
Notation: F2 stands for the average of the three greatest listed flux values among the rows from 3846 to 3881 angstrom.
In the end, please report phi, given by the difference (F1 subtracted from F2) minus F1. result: -14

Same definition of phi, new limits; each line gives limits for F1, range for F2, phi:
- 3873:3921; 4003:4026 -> -7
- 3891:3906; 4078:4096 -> -5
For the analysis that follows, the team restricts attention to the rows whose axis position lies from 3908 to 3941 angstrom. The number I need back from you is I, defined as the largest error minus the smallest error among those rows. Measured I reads 0.100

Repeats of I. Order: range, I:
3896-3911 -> 0.040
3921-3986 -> 0.100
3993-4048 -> 0.050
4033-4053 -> 0.030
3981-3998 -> 0.060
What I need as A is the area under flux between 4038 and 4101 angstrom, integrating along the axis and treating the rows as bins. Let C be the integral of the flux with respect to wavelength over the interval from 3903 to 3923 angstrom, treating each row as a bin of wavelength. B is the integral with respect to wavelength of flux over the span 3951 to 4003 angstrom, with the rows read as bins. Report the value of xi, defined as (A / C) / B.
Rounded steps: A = 902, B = 526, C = 210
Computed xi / 0.008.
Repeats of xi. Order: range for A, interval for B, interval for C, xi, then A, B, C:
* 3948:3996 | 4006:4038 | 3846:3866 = 0.007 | 449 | 480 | 137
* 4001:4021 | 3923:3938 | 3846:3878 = 0.017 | 300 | 77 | 224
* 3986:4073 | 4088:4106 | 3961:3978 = 0.048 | 1251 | 251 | 104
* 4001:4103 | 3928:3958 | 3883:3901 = 0.045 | 1477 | 213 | 153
